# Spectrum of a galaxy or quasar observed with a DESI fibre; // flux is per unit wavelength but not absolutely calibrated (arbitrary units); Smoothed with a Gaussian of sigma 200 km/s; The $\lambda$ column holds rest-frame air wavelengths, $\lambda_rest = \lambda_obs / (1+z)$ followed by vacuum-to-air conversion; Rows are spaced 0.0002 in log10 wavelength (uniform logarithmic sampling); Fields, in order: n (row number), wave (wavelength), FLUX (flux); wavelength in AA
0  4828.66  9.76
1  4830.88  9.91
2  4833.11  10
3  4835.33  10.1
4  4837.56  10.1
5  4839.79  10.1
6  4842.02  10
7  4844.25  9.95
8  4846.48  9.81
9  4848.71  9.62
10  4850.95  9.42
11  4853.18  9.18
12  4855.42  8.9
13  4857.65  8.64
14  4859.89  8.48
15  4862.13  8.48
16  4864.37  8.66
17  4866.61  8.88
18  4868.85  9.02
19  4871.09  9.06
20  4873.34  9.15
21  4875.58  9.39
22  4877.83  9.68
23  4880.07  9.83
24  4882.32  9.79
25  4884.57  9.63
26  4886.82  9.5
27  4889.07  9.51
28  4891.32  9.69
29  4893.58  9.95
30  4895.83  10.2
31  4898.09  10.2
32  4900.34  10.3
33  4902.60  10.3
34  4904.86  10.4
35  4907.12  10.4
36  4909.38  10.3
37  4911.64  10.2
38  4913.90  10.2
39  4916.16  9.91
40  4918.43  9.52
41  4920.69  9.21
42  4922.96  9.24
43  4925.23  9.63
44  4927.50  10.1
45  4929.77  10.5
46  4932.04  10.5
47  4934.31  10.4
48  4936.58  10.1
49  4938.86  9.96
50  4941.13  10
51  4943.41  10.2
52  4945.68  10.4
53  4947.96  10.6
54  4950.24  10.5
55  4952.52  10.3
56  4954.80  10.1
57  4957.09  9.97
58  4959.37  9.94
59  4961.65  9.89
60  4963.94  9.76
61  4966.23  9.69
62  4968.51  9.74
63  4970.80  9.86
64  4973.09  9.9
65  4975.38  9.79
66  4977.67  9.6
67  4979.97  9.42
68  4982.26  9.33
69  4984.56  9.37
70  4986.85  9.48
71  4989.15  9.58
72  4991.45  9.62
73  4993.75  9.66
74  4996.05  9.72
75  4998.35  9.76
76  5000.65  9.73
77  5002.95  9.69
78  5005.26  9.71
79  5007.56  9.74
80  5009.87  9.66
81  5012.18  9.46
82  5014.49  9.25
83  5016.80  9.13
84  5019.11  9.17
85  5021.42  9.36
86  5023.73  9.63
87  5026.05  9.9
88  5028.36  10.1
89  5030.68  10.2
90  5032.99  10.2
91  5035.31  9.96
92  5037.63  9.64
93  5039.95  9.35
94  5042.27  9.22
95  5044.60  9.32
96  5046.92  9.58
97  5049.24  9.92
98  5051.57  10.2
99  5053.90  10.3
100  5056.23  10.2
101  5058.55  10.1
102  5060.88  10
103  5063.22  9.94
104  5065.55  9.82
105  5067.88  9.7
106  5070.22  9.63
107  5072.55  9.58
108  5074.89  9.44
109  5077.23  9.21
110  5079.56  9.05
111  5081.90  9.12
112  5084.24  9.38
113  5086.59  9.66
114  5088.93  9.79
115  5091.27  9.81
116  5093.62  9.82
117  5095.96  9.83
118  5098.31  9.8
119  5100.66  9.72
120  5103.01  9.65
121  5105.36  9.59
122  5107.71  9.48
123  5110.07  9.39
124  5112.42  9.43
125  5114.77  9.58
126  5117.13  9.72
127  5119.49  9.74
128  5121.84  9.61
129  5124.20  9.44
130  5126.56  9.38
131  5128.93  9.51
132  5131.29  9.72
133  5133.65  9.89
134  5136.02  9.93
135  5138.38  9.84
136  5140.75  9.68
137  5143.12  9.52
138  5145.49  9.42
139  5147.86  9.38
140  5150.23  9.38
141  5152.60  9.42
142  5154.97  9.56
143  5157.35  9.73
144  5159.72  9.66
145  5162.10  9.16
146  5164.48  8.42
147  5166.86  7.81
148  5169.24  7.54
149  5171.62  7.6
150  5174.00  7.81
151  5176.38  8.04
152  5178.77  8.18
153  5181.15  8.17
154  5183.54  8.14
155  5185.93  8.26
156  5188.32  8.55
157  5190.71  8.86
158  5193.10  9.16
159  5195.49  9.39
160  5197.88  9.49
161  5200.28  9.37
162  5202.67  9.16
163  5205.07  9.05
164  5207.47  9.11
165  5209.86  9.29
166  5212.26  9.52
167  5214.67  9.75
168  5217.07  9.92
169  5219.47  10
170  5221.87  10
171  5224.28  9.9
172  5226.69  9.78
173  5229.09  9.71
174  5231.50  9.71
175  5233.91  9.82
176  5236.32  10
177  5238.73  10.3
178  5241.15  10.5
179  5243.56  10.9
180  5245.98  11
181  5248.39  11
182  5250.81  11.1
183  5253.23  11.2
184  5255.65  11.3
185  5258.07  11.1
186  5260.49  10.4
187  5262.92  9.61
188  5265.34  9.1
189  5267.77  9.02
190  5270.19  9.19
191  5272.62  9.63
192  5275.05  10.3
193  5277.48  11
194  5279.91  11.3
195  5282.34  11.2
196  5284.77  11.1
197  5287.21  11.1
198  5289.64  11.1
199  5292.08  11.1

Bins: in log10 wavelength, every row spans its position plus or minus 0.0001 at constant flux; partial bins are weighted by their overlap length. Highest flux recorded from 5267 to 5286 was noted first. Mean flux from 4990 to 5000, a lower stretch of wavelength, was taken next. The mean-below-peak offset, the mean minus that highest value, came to -1.6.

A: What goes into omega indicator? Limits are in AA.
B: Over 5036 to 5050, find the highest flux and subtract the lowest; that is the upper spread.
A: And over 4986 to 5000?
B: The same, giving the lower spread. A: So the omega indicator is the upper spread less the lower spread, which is 0.4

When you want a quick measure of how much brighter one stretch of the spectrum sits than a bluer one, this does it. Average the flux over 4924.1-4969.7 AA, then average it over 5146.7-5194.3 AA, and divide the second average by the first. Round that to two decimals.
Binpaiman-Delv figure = 0.85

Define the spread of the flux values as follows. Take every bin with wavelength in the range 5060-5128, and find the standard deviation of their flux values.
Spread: 0.23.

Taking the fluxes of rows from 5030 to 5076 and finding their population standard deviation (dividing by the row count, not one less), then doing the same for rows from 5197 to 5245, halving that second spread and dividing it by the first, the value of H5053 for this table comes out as 0.7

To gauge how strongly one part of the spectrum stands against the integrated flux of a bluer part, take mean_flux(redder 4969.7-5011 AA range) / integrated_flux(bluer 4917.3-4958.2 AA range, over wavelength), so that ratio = 0.0234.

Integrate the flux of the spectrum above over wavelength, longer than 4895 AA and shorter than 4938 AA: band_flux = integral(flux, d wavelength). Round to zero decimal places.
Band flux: 434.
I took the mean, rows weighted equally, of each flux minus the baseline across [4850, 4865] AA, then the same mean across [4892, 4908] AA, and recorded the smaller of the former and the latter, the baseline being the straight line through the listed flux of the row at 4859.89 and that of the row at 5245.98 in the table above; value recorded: 0.4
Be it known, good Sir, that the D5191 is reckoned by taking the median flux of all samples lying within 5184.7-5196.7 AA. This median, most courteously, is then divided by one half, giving 17.7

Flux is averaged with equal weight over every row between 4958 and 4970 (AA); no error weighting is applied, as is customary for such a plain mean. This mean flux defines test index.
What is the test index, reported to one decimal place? 9.8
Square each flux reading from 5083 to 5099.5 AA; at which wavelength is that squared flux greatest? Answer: 5095.96 AA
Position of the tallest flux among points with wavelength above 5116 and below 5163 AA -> 5136.02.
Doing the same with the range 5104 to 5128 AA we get 5119.49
